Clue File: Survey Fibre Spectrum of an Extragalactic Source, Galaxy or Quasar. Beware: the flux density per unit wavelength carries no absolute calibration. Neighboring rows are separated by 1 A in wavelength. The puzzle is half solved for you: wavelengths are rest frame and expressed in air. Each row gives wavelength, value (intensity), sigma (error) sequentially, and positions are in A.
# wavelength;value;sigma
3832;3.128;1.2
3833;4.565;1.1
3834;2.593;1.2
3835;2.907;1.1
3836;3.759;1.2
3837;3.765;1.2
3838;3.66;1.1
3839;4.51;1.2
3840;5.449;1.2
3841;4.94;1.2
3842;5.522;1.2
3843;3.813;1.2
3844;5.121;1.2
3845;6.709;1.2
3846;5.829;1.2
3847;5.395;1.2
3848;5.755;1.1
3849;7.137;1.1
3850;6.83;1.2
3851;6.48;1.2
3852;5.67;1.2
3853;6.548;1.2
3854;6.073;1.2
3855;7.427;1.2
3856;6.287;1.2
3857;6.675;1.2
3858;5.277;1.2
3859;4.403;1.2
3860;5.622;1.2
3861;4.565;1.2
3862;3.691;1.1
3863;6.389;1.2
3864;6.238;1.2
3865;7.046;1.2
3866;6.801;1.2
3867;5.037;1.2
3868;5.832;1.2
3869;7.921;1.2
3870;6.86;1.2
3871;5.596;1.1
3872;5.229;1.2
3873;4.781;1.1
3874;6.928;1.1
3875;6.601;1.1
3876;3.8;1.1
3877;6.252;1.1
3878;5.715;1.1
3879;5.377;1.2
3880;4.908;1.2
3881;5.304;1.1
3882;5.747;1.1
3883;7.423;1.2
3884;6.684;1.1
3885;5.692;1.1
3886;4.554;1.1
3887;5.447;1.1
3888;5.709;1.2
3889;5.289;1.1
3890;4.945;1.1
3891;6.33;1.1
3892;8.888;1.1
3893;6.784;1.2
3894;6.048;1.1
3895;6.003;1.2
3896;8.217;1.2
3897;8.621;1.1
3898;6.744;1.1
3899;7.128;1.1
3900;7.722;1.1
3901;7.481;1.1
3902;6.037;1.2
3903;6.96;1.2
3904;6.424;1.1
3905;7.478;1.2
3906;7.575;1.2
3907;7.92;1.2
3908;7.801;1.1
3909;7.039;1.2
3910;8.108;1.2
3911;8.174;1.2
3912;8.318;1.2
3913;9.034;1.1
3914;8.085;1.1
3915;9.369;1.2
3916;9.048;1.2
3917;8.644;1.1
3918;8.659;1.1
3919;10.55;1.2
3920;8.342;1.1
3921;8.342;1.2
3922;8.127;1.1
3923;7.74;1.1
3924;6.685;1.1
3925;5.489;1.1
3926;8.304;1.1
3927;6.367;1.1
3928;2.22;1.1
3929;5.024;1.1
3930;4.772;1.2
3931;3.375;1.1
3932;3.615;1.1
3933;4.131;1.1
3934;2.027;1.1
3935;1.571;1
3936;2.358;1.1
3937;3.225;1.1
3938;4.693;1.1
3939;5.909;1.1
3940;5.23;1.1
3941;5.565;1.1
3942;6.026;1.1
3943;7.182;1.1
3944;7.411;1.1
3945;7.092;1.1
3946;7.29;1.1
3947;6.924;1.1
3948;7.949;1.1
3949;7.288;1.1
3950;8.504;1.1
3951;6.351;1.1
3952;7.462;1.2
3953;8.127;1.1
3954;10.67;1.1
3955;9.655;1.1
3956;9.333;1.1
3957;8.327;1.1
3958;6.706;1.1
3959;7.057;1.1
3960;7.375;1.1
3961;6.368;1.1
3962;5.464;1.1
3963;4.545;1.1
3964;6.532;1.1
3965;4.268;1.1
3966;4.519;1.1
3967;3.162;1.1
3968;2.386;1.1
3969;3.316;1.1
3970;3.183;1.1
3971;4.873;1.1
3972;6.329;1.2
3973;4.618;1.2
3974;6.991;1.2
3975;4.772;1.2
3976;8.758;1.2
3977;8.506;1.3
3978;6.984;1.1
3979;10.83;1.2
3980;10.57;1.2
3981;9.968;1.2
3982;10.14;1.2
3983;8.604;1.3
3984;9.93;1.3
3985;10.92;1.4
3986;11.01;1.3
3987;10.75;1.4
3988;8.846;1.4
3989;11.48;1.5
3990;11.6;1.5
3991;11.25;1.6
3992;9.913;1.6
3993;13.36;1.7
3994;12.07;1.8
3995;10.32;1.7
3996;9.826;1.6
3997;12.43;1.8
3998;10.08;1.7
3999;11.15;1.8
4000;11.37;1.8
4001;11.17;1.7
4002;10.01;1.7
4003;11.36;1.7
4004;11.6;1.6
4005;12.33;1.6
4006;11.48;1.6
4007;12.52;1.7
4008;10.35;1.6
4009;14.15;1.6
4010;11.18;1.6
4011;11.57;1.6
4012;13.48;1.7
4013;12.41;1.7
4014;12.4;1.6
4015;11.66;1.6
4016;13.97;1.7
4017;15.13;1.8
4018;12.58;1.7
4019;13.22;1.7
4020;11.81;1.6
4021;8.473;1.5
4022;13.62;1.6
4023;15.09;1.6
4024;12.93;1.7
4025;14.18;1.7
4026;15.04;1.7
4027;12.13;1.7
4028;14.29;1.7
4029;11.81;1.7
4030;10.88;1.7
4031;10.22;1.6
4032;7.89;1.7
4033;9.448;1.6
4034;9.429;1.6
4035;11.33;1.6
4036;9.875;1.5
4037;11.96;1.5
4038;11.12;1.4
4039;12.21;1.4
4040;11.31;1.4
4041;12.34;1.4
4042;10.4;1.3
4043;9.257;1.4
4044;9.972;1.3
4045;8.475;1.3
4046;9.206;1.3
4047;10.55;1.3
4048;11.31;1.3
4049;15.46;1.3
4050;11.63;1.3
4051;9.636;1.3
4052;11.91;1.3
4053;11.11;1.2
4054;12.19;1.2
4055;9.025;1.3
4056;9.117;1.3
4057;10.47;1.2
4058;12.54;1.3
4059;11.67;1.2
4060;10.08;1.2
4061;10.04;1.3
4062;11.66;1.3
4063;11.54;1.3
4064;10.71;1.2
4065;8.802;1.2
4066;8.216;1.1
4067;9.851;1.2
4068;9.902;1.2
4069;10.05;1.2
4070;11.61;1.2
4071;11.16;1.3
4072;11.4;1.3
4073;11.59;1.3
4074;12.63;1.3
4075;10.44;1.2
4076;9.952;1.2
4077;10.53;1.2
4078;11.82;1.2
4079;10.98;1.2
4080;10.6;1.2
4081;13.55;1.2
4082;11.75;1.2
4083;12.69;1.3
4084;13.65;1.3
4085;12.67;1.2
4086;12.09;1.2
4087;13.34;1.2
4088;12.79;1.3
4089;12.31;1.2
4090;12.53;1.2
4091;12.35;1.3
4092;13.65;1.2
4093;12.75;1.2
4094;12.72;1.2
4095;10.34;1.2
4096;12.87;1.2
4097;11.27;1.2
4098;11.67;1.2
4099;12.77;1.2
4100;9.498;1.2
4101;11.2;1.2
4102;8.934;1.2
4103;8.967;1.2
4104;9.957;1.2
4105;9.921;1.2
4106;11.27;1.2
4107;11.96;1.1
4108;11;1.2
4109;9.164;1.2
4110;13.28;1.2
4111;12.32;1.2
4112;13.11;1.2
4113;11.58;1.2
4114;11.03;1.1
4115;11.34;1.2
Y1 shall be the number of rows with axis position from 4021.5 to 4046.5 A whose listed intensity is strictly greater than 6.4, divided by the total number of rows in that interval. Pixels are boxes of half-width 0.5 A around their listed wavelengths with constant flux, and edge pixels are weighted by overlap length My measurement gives 1.00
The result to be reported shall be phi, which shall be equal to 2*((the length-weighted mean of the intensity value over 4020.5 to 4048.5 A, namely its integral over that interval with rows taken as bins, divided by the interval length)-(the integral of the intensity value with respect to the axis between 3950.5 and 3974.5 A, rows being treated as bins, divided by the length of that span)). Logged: 10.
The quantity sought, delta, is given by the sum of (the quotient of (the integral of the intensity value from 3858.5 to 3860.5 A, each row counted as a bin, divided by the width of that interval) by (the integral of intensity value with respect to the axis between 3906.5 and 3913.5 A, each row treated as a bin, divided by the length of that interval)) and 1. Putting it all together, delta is 1.6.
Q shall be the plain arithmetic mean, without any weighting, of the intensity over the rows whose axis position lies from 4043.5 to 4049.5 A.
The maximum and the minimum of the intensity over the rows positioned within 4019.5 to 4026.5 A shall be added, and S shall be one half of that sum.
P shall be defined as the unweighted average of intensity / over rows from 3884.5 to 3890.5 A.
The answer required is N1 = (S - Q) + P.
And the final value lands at 6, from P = 5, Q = 10.8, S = 11.8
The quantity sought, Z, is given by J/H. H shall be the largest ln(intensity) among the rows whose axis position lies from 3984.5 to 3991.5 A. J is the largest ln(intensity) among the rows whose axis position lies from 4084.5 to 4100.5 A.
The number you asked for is 1.07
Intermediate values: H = 2.45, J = 2.61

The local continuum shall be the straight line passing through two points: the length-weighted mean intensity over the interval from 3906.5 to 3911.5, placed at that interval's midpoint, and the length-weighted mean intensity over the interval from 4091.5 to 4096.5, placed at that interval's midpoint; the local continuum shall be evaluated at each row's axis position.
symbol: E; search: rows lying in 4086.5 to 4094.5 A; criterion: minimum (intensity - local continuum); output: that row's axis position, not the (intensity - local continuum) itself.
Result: 4091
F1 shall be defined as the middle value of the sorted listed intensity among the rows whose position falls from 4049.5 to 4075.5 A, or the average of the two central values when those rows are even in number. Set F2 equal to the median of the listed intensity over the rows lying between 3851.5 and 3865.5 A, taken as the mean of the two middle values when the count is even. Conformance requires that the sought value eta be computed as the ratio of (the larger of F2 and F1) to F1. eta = 1.00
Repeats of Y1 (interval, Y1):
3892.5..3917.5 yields 0.88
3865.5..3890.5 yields 0.28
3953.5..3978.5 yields 0.48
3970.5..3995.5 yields 0.84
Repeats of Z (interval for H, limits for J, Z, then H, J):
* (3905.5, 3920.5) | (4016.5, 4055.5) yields 1.16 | 2.36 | 2.74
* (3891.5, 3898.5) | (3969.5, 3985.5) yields 1.09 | 2.18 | 2.39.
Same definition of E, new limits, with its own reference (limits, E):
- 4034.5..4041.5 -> 4036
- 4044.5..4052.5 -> 4045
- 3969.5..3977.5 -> 3970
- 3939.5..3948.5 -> 3940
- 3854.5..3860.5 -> 3859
